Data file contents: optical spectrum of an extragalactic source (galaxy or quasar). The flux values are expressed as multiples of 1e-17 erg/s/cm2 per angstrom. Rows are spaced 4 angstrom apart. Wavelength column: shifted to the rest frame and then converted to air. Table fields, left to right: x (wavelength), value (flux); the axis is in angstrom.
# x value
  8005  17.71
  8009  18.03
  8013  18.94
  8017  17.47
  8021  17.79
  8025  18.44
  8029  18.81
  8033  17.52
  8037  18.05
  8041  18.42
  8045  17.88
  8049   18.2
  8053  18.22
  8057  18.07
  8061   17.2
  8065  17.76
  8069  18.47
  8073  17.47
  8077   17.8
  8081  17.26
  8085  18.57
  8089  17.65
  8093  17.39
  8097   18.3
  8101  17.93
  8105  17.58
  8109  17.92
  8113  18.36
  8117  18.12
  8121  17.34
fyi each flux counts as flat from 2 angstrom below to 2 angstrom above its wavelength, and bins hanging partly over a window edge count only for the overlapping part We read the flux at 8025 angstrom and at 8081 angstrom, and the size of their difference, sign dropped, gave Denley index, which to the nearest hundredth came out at 1.18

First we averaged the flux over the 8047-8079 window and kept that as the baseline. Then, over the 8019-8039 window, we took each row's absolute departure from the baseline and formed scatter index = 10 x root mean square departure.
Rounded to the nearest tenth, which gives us 5.1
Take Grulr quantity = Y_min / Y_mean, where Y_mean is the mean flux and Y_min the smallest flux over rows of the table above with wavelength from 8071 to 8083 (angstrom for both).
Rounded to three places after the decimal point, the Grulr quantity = 0.986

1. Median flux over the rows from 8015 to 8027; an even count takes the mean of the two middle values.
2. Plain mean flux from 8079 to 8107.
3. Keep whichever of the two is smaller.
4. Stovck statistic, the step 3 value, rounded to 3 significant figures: 17.8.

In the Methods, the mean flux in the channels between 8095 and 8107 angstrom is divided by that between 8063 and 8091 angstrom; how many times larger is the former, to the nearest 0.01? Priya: 1.00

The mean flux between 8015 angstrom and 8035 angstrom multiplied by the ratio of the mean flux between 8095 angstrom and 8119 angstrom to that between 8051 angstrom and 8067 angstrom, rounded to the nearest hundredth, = 18.23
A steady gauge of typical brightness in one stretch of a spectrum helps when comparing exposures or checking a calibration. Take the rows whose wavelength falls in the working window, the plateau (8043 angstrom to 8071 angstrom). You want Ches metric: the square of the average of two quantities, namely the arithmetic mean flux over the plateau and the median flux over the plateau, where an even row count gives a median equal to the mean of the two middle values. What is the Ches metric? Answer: 325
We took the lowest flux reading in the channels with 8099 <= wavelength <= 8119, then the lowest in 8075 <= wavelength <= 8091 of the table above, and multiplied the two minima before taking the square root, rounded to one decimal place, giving 17.4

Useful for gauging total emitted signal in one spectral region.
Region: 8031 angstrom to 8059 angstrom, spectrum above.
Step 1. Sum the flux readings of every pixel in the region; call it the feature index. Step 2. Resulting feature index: 126.4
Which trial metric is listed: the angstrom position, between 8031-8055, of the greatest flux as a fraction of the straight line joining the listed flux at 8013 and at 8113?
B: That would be 8041 angstrom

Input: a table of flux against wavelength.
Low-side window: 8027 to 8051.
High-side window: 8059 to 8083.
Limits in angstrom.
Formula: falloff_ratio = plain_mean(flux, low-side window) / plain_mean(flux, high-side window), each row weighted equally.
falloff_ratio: 1.03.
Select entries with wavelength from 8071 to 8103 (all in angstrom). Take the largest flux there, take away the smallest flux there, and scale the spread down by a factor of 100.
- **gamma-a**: 0.0131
